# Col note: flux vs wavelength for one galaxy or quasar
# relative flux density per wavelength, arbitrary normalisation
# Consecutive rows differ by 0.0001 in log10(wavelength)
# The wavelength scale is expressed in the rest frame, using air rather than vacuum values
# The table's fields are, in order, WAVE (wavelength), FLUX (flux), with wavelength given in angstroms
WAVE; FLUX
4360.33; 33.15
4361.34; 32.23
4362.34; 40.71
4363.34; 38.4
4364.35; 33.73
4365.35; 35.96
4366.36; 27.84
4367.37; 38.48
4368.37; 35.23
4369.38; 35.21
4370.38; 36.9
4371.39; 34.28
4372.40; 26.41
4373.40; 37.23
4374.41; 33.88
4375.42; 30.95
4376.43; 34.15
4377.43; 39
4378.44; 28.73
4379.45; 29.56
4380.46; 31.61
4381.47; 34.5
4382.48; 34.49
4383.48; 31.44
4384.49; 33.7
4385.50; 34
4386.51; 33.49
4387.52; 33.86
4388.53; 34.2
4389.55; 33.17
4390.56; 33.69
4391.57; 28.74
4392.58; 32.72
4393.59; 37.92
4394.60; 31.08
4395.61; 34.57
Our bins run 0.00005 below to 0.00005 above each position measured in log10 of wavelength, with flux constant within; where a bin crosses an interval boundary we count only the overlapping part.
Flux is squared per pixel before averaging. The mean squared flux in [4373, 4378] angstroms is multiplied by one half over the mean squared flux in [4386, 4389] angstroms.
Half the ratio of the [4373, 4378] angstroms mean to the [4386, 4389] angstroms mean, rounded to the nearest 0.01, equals 0.54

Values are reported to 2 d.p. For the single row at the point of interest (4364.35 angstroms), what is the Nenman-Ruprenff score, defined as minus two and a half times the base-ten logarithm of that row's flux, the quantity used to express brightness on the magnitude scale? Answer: -3.82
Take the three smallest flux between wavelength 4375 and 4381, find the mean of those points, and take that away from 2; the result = -27.7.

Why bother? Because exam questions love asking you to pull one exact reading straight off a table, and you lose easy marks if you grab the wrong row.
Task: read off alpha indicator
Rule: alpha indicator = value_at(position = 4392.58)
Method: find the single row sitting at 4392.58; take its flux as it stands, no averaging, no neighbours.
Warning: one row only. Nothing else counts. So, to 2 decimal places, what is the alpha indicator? 32.72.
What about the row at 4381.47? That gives 34.50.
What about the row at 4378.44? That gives 28.73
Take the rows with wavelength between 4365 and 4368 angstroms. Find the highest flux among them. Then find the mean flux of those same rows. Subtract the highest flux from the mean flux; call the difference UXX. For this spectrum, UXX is -4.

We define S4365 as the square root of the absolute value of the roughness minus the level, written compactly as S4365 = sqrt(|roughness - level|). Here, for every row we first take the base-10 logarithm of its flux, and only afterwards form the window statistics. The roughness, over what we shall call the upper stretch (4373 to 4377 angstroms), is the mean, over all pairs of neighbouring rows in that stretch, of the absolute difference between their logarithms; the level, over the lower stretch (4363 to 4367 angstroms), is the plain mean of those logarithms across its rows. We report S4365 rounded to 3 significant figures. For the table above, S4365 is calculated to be 1.22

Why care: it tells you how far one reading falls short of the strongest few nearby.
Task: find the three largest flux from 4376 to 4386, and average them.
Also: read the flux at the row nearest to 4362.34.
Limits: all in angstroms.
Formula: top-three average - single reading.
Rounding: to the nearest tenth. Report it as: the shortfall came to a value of -4.7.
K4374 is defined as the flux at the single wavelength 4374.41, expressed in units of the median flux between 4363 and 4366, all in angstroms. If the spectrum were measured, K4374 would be 0.94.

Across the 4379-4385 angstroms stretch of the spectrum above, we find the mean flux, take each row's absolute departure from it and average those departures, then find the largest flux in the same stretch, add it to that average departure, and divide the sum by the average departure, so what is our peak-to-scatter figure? 22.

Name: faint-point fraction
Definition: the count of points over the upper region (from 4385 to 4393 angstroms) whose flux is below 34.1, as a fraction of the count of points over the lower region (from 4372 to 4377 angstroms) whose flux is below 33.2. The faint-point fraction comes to 3.5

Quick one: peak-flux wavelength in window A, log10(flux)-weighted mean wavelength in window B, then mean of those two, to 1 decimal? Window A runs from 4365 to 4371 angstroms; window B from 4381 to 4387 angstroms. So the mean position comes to 4375.7 angstroms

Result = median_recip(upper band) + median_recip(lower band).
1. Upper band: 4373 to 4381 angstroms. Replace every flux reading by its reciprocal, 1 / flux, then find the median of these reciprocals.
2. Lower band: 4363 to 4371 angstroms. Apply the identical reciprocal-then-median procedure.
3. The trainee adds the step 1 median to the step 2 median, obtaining 0.0587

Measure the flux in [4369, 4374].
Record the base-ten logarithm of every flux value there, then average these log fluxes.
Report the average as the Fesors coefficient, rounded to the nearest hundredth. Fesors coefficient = 1.53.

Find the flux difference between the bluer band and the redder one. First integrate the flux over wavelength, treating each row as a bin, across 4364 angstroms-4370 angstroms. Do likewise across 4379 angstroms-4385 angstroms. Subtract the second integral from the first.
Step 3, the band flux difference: 11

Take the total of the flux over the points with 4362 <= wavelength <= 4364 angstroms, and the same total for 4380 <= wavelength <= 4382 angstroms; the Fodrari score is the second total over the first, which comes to 0.84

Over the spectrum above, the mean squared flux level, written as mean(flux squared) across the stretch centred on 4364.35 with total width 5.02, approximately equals 1268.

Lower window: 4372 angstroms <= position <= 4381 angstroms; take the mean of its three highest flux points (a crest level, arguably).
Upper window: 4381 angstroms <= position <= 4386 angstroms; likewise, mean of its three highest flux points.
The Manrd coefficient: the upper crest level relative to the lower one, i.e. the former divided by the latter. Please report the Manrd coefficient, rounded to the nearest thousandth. 0.933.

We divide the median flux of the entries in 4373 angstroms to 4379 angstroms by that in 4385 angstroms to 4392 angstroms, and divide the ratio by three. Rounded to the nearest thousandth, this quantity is 0.337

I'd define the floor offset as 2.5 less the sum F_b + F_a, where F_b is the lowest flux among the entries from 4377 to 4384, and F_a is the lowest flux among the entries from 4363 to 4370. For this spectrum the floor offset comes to -54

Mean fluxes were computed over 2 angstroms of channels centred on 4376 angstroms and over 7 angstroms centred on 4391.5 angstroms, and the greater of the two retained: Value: 33.1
